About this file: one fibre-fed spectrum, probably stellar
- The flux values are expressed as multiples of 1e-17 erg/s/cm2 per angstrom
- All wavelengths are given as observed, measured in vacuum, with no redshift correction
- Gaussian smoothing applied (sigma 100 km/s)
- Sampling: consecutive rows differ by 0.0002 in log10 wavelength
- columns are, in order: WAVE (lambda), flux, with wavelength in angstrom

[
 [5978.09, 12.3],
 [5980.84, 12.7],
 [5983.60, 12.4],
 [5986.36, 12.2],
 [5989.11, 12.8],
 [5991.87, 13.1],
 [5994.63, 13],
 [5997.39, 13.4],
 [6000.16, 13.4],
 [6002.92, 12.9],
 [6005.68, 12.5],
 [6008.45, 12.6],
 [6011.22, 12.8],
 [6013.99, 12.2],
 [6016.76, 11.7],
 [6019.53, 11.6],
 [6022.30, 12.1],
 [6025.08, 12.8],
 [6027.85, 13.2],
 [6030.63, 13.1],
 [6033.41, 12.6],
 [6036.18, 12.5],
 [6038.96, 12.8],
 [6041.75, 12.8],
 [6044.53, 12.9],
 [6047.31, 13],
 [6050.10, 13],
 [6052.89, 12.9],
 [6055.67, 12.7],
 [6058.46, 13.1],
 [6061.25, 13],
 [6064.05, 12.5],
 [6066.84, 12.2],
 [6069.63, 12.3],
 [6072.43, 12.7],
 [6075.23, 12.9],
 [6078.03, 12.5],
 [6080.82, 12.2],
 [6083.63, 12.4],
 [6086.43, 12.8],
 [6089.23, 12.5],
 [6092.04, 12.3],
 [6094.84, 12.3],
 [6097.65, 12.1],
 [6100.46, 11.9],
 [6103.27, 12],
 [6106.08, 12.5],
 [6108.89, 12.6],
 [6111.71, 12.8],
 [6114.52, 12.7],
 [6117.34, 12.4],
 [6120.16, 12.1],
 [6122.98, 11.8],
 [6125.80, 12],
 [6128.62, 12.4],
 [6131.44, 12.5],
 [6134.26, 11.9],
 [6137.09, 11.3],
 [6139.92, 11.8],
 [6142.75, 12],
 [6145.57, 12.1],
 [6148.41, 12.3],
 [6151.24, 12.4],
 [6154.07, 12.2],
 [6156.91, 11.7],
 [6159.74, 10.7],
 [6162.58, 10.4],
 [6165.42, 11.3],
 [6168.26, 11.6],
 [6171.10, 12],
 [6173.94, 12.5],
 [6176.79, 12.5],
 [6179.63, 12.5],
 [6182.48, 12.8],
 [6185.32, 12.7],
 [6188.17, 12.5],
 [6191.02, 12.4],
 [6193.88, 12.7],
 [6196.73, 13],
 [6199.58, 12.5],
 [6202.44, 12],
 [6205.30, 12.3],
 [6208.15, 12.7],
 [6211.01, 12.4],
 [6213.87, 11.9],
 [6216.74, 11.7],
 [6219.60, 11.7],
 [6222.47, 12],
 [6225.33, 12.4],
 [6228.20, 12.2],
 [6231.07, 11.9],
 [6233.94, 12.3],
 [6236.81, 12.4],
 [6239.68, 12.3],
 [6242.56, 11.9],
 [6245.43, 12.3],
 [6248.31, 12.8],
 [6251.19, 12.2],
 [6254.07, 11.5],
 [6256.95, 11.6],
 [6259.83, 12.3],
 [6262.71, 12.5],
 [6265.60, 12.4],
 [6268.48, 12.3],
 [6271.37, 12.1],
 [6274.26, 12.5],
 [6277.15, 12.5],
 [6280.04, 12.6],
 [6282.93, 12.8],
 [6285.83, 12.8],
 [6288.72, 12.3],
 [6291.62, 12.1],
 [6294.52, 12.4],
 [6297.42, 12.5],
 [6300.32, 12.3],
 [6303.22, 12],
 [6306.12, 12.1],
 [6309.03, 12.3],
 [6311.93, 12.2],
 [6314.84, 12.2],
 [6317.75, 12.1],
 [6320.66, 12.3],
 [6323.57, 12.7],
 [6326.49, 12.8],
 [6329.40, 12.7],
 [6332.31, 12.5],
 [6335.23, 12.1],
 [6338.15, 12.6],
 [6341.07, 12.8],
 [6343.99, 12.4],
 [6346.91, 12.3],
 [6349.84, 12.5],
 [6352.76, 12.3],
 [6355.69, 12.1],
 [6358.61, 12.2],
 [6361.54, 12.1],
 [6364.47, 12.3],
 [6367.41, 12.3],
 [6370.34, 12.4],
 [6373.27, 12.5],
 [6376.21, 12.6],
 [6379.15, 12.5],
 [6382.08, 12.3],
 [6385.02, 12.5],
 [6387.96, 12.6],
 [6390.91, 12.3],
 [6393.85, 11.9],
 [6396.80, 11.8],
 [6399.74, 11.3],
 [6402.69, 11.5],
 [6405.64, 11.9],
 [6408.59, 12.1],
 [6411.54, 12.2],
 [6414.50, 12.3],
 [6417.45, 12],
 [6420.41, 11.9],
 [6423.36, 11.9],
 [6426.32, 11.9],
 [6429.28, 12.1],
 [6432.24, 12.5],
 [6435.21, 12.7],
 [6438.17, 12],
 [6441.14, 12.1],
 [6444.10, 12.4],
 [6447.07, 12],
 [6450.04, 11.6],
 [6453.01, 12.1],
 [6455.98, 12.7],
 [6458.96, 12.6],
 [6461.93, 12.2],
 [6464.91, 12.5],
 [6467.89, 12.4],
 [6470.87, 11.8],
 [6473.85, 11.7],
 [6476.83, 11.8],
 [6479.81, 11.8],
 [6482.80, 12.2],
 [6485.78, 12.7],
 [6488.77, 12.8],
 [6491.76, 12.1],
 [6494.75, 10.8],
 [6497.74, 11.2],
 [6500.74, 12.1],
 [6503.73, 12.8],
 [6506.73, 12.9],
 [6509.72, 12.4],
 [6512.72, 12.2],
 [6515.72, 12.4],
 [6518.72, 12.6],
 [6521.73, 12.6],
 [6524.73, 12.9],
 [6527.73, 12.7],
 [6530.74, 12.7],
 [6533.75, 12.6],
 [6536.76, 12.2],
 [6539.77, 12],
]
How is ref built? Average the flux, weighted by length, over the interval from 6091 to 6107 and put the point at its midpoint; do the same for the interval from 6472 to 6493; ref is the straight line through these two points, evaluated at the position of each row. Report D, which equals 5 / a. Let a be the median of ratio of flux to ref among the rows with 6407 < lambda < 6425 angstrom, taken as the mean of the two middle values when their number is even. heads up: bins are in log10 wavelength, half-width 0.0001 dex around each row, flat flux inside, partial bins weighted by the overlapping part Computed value 5.04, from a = 0.99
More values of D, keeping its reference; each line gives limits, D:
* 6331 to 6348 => 4.88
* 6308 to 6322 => 4.98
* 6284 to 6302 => 4.92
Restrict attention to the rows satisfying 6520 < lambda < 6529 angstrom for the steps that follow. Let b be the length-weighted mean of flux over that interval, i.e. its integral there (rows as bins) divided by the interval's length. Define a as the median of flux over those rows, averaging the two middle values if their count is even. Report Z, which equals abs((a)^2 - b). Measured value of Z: 149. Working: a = 12.7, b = 12.7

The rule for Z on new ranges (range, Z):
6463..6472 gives 142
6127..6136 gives 142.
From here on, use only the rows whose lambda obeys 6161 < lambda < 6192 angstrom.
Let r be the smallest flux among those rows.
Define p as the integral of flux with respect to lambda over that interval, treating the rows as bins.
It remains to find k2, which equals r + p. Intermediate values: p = 375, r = 10.4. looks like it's 385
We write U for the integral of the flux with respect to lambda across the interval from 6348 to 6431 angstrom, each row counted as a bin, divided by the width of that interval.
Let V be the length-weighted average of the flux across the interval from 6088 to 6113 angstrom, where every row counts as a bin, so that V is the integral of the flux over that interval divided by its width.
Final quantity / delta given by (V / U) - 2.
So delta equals -0.99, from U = 12.2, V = 12.3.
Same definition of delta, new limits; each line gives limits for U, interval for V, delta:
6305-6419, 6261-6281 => -0.99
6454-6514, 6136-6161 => -1.03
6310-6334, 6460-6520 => -1.02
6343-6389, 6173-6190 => -0.98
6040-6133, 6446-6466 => -1.02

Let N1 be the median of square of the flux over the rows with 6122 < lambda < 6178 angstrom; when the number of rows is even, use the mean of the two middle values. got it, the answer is 144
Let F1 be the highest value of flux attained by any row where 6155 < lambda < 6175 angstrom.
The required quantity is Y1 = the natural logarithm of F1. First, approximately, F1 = 12.5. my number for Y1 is 2.526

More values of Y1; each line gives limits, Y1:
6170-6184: 2.549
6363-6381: 2.534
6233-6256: 2.549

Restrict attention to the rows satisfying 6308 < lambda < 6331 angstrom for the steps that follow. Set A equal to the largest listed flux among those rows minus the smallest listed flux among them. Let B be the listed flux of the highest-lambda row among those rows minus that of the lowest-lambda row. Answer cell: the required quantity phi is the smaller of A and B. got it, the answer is 0.4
